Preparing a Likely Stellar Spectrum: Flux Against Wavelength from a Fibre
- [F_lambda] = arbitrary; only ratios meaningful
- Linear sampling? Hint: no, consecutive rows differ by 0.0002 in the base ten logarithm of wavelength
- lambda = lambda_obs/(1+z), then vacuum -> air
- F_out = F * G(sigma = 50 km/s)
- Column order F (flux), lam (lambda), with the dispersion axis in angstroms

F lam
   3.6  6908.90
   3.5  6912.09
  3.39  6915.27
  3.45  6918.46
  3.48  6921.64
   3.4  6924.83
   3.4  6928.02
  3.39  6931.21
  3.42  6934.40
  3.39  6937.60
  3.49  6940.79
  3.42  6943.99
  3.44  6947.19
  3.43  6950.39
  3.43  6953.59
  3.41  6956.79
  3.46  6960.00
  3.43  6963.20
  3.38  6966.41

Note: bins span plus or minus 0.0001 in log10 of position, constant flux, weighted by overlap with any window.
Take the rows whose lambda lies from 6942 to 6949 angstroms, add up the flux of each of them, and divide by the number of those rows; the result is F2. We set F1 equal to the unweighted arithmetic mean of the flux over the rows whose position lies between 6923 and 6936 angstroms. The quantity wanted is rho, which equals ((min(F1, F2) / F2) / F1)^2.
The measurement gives 0.0850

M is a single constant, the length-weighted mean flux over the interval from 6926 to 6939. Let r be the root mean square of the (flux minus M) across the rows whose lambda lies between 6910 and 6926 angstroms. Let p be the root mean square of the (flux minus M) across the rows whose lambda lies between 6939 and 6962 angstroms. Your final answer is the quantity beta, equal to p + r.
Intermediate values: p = 0.048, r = 0.062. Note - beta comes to 0.110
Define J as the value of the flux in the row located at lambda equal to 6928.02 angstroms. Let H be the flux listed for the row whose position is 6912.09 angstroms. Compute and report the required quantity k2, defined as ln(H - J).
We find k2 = -2.3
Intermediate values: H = 3.5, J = 3.4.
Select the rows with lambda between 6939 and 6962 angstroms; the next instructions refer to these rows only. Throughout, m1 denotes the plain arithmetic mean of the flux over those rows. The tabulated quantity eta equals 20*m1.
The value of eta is 68.8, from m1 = 3.440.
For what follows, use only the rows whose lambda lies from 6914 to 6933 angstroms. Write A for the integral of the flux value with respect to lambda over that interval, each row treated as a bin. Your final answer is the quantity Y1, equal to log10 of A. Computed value 1.8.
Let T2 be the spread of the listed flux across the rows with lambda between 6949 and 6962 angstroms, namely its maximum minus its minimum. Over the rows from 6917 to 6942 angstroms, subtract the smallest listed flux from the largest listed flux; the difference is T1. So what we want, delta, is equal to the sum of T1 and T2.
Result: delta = 0.150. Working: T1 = 0.100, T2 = 0.050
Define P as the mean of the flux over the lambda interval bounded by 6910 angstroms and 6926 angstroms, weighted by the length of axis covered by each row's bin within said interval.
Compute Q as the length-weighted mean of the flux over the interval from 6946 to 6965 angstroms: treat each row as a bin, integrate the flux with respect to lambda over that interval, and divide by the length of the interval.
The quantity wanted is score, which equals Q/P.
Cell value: 1.00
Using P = 3.45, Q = 3.43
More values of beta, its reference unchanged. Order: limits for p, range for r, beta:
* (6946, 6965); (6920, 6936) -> 0.074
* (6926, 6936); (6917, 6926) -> 0.068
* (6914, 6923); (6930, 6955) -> 0.095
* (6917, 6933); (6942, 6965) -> 0.078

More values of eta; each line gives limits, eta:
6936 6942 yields 68.8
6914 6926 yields 68.6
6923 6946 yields 68.3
